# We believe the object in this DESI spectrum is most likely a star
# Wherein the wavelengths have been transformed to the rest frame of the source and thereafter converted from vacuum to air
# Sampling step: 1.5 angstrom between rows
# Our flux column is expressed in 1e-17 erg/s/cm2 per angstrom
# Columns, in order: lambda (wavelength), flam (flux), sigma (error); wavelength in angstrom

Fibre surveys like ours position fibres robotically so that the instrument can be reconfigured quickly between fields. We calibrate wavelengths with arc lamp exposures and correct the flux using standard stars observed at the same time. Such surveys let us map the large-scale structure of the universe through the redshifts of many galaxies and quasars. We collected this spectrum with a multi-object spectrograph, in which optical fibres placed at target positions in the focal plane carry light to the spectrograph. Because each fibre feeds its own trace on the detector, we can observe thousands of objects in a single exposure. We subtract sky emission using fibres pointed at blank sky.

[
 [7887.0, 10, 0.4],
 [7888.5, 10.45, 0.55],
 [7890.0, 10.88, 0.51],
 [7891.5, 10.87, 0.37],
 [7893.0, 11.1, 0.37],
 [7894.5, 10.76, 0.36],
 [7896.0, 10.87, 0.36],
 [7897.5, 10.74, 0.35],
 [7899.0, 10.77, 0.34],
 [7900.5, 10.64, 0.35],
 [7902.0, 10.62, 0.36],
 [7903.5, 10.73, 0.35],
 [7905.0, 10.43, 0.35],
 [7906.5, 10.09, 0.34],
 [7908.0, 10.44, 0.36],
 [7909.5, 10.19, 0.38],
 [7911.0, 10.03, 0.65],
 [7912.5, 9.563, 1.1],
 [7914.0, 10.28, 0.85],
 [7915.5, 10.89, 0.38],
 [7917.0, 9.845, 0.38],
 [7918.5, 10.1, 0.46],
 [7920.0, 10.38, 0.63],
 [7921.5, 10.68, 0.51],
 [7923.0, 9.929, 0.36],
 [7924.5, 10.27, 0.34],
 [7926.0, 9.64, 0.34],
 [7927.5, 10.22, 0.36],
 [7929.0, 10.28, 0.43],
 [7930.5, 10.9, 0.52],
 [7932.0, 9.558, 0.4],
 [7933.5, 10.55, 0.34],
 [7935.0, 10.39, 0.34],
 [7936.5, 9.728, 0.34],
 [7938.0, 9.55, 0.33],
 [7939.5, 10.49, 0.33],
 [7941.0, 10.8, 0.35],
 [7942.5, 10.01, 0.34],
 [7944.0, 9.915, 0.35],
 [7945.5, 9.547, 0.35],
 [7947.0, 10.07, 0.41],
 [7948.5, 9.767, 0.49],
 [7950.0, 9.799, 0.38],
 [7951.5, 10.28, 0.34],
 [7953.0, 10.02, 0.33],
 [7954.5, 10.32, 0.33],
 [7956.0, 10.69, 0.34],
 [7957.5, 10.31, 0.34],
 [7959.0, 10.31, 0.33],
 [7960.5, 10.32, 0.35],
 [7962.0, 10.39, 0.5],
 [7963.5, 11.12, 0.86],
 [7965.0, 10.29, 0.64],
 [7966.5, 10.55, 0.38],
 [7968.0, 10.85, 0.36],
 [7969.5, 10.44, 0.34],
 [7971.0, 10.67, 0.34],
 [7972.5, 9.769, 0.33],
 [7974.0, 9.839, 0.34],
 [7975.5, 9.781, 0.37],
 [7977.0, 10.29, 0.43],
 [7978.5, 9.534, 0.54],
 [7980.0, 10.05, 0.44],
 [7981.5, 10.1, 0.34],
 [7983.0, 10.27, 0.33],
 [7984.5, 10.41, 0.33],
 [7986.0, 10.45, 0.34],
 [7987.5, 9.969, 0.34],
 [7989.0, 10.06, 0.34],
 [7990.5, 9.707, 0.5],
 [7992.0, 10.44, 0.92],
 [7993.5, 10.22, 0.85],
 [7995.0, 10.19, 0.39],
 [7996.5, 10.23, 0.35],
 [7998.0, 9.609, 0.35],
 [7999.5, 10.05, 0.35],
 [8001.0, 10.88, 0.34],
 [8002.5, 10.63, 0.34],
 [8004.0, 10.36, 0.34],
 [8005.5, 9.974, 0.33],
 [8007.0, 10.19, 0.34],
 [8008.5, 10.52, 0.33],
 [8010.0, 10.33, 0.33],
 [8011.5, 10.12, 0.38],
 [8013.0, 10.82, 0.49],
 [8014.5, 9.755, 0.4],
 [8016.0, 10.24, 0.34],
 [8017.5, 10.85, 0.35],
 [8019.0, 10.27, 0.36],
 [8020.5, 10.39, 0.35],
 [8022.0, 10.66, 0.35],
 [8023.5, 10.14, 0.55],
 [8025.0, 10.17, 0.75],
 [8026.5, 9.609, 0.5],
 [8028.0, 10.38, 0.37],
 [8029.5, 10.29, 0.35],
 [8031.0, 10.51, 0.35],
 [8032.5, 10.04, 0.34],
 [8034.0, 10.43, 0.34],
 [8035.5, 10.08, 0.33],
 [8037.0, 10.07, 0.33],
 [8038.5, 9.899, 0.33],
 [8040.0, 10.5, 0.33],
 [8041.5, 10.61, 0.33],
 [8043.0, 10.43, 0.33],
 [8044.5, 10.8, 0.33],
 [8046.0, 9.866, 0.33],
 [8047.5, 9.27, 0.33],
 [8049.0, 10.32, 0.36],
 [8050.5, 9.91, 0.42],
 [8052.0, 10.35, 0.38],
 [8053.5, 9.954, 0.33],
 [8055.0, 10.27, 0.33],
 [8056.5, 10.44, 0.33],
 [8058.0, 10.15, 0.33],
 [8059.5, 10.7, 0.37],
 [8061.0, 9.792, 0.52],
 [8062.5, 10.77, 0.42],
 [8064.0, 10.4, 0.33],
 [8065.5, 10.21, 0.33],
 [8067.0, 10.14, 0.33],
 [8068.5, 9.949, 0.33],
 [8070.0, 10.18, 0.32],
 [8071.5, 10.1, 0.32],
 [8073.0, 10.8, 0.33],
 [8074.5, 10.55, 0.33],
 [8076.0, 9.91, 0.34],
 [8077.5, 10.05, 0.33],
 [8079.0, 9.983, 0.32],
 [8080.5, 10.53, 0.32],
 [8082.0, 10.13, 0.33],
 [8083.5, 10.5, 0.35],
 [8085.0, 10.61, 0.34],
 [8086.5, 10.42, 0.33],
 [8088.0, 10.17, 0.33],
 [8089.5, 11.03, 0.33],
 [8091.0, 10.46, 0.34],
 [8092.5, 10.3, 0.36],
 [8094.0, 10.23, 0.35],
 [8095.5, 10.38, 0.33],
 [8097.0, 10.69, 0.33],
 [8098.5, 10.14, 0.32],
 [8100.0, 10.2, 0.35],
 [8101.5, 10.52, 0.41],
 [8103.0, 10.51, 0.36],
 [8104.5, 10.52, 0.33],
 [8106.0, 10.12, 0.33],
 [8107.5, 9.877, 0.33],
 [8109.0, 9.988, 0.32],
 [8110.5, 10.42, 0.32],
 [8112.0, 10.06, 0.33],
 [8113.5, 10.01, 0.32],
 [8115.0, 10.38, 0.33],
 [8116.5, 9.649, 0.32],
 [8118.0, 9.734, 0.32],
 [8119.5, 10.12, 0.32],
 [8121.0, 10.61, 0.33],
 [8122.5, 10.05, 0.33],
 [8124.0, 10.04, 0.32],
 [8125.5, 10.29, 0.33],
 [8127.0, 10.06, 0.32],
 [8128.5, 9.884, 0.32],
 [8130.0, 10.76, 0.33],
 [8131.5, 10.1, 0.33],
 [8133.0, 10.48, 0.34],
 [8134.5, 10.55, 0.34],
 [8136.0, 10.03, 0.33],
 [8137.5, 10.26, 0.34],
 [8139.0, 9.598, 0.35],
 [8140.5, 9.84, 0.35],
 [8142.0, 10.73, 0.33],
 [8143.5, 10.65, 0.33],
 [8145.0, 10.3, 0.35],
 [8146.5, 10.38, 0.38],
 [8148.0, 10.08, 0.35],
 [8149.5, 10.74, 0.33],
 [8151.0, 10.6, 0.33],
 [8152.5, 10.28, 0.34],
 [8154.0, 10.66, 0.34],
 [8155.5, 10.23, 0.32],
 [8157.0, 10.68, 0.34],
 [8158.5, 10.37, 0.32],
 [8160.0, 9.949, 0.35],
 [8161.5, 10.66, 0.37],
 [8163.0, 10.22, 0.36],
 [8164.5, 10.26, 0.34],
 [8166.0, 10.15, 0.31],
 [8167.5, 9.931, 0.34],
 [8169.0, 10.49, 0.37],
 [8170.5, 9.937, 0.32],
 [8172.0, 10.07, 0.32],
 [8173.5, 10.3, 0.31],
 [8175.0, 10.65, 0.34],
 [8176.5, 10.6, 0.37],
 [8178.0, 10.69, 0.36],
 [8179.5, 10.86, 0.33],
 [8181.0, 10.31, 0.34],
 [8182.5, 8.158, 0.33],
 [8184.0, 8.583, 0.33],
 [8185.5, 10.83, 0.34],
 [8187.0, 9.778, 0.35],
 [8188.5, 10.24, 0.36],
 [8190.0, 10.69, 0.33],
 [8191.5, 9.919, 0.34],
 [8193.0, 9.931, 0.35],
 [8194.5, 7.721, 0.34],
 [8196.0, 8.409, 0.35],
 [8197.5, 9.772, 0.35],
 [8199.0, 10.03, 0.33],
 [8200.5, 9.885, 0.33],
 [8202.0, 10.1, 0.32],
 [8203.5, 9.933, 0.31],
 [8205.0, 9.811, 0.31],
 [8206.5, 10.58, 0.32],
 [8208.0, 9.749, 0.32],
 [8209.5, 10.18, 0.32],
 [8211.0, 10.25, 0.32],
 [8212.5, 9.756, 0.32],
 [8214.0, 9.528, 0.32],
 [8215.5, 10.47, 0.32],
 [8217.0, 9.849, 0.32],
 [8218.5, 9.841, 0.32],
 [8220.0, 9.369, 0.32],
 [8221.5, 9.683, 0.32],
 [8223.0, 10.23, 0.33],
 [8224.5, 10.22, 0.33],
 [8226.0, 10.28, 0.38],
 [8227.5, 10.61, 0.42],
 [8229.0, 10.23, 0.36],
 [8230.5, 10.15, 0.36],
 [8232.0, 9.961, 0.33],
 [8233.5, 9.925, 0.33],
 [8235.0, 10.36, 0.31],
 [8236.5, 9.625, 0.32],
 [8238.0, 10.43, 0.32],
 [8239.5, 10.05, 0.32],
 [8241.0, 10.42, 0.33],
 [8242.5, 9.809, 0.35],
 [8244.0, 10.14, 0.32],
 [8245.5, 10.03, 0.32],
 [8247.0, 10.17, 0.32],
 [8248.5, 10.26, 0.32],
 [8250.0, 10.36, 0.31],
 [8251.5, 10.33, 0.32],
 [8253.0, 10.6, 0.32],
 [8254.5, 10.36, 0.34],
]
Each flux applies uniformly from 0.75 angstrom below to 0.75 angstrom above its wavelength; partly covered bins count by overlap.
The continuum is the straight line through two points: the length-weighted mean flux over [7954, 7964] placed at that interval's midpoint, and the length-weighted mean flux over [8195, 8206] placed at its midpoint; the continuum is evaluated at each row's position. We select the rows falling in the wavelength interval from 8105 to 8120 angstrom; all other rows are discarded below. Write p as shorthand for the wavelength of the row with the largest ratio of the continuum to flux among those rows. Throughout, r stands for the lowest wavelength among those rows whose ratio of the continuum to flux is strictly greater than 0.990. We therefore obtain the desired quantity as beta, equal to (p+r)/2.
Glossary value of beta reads 8112.0 angstrom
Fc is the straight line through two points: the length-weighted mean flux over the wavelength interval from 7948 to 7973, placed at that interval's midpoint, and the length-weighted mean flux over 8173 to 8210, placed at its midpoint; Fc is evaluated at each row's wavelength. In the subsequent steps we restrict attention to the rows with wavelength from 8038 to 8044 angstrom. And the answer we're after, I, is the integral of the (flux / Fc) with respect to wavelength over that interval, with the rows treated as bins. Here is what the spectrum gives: 6.12 angstrom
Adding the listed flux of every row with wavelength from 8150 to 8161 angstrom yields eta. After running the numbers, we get 72.8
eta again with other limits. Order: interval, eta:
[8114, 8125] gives 70.6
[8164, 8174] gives 71.1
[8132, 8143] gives 71.5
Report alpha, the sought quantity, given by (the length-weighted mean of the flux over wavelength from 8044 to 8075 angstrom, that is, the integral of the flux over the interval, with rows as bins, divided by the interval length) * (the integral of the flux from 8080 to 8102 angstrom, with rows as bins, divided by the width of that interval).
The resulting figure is 107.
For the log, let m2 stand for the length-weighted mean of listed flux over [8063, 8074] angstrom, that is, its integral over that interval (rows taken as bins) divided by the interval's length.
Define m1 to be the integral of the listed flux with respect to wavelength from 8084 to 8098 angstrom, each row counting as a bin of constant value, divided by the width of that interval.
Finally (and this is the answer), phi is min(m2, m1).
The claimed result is 10.3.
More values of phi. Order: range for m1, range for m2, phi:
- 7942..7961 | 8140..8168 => 10.1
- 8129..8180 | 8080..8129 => 10.3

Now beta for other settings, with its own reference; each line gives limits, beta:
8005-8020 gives 8010.0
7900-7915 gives 7906.5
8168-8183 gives 8182.5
